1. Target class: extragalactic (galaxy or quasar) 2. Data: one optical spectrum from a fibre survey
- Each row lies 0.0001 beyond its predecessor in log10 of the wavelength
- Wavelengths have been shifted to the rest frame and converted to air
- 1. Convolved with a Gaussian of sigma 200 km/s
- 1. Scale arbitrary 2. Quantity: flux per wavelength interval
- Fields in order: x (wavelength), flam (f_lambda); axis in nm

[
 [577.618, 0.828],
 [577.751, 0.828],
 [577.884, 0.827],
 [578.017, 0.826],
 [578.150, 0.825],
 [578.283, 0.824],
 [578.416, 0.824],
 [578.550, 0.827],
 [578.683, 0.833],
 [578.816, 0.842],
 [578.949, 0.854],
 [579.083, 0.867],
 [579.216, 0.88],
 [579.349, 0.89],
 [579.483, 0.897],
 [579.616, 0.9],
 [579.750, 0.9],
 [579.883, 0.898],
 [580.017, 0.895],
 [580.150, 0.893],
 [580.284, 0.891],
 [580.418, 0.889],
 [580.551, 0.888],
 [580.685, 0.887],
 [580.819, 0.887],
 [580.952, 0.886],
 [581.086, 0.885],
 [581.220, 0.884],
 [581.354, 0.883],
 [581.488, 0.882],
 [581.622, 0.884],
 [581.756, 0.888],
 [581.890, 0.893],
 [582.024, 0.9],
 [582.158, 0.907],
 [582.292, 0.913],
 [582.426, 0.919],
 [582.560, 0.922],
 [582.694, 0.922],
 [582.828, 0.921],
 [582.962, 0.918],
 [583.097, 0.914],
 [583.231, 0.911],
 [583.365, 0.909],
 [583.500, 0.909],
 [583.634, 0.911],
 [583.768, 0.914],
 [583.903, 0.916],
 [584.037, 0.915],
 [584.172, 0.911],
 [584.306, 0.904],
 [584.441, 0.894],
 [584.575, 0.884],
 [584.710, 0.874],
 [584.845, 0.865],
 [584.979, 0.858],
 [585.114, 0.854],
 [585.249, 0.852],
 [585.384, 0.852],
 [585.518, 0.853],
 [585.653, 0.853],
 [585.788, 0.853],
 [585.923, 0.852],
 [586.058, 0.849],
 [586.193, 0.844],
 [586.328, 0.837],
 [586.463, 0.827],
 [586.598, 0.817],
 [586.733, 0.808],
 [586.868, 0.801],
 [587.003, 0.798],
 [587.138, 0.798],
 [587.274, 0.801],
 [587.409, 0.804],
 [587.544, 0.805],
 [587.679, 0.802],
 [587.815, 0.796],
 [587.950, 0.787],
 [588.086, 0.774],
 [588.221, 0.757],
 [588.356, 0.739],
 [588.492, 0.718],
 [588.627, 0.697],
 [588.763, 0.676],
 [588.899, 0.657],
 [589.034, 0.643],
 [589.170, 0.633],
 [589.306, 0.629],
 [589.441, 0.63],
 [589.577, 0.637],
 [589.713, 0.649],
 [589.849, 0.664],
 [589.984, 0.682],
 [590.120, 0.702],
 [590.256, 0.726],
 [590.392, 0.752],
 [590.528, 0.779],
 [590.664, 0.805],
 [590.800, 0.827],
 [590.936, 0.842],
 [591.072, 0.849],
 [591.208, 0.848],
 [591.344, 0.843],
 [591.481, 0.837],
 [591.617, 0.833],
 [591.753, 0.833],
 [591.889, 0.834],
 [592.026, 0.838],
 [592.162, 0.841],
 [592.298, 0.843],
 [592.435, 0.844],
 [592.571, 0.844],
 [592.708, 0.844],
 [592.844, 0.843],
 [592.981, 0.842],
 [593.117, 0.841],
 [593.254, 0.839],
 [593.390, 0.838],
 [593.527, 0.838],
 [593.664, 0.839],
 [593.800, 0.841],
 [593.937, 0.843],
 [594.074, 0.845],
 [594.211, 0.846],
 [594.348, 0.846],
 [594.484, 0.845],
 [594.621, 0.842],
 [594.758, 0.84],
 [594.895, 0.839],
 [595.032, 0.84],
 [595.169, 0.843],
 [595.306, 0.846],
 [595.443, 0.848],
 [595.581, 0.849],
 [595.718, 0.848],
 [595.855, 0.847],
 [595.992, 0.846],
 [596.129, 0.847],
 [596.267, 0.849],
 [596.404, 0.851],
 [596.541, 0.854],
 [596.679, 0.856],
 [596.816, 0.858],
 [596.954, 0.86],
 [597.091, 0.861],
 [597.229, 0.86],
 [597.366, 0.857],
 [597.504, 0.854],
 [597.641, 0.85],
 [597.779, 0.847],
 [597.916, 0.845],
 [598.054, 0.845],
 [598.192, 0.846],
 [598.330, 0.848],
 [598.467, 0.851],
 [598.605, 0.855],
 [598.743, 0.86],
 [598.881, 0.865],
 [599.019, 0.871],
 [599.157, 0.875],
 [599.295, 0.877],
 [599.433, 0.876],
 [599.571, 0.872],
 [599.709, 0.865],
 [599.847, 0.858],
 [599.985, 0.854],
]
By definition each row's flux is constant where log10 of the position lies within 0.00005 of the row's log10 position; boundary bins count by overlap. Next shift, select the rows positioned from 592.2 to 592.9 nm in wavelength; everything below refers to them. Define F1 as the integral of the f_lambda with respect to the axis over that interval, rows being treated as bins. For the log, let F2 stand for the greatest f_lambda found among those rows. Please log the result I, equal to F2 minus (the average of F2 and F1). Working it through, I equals 0.13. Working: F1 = 0.59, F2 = 0.844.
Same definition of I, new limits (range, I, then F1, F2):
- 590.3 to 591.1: 0.10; 0.64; 0.849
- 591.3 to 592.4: -0.04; 0.92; 0.843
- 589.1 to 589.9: 0.08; 0.51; 0.664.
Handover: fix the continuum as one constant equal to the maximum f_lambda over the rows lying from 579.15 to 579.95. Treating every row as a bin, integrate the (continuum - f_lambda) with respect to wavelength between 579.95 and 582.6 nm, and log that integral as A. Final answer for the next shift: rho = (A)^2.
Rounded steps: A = 0.02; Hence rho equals 0.00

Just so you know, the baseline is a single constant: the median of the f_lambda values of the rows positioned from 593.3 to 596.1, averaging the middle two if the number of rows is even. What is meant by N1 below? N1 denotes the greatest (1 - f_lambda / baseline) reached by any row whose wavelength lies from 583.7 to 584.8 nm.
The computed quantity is -0.036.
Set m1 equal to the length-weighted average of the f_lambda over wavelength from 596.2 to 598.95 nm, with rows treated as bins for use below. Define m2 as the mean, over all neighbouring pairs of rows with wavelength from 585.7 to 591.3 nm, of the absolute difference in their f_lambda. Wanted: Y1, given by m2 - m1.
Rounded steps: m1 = 0.854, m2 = 0.011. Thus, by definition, -0.8422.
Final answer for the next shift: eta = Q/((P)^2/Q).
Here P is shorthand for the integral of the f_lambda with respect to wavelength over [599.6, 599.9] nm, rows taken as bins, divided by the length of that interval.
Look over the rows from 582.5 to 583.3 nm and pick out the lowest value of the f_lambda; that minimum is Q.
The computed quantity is 1.11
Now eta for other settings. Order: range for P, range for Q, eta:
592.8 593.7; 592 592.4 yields 1.00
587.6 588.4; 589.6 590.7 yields 0.70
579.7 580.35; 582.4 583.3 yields 1.03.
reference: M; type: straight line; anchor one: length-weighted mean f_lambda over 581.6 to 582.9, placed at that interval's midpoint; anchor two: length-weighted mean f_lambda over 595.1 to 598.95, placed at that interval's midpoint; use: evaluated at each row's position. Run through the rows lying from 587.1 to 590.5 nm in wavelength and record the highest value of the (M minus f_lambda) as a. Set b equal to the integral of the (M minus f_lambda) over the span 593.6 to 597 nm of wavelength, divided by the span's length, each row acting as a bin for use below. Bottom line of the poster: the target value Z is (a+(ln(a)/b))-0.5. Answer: -120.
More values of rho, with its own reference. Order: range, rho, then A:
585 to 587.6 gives 0.03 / 0.18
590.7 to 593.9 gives 0.04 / 0.19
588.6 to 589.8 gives 0.09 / 0.30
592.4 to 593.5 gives 0.00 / 0.06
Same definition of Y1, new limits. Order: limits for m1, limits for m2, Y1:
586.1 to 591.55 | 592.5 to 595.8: -0.7570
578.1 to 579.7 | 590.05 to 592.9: -0.8471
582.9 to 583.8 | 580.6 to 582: -0.9104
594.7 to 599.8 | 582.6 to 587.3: -0.8499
